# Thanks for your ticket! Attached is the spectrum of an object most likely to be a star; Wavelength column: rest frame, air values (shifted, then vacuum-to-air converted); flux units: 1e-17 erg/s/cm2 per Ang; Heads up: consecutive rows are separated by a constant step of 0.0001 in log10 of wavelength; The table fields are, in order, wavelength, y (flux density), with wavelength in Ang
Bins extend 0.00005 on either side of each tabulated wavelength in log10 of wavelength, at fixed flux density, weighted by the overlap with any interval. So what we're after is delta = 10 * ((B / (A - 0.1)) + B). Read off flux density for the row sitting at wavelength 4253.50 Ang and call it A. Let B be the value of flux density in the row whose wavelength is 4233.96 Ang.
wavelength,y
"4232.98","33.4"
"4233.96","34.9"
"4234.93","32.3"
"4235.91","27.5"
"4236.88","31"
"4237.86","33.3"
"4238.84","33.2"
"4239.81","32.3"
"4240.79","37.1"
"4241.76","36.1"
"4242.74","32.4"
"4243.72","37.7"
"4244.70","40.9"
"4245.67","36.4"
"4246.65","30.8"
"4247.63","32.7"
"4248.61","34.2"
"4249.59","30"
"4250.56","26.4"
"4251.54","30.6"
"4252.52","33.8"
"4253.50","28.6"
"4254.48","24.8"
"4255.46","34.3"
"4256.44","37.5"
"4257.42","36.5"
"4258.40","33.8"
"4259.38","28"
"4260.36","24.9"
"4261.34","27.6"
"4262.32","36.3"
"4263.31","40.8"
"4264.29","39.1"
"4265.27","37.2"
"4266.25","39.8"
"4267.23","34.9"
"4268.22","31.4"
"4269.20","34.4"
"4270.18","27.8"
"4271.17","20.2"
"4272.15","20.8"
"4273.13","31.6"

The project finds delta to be 361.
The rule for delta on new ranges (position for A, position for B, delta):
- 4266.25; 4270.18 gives 285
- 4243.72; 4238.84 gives 341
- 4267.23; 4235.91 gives 283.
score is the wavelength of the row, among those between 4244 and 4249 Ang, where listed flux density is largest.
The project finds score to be 4244.70 Ang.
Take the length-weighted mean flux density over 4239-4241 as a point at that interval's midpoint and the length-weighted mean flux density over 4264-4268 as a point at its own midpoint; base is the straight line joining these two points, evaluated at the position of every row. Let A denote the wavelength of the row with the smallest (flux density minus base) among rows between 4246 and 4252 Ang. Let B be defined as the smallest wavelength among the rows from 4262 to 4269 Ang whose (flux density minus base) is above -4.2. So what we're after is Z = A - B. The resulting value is -11.8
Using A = 4250.56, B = 4262.32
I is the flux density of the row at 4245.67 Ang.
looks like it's 36.4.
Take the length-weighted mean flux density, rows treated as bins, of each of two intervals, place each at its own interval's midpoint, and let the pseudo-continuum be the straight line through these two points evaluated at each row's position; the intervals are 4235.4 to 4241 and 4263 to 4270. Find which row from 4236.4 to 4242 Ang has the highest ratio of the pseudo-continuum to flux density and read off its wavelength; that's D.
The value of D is 4236.88 Ang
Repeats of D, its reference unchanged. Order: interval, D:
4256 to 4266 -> 4260.36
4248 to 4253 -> 4250.56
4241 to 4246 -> 4242.74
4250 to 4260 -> 4254.48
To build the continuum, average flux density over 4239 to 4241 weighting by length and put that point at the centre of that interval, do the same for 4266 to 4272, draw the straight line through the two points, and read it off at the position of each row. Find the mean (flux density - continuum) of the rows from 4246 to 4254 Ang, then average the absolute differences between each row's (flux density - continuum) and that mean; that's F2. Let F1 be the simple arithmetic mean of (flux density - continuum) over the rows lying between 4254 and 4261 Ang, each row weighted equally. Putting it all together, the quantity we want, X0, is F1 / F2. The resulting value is -0.3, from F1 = -1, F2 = 2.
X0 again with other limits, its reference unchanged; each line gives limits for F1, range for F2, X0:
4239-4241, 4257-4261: 0.1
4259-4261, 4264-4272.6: -0.9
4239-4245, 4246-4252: 1.3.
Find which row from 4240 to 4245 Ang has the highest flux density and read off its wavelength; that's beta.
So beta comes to 4244.70 Ang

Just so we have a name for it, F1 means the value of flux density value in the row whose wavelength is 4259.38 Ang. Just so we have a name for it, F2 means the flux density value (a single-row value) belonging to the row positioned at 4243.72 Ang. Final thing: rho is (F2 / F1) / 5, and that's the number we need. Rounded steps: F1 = 28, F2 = 37.7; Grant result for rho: 0.27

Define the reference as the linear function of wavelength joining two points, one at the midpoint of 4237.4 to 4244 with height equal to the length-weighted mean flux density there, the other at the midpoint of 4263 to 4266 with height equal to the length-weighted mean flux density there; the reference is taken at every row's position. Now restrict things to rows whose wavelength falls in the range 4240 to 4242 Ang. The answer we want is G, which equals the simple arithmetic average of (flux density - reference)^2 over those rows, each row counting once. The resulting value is 4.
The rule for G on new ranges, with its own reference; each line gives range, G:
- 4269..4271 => 92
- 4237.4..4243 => 3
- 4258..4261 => 99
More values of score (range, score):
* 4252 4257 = 4256.44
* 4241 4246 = 4244.70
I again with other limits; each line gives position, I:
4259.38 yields 28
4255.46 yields 34.3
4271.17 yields 20.2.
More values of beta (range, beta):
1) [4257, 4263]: 4257.42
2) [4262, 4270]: 4263.31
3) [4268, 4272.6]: 4269.20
